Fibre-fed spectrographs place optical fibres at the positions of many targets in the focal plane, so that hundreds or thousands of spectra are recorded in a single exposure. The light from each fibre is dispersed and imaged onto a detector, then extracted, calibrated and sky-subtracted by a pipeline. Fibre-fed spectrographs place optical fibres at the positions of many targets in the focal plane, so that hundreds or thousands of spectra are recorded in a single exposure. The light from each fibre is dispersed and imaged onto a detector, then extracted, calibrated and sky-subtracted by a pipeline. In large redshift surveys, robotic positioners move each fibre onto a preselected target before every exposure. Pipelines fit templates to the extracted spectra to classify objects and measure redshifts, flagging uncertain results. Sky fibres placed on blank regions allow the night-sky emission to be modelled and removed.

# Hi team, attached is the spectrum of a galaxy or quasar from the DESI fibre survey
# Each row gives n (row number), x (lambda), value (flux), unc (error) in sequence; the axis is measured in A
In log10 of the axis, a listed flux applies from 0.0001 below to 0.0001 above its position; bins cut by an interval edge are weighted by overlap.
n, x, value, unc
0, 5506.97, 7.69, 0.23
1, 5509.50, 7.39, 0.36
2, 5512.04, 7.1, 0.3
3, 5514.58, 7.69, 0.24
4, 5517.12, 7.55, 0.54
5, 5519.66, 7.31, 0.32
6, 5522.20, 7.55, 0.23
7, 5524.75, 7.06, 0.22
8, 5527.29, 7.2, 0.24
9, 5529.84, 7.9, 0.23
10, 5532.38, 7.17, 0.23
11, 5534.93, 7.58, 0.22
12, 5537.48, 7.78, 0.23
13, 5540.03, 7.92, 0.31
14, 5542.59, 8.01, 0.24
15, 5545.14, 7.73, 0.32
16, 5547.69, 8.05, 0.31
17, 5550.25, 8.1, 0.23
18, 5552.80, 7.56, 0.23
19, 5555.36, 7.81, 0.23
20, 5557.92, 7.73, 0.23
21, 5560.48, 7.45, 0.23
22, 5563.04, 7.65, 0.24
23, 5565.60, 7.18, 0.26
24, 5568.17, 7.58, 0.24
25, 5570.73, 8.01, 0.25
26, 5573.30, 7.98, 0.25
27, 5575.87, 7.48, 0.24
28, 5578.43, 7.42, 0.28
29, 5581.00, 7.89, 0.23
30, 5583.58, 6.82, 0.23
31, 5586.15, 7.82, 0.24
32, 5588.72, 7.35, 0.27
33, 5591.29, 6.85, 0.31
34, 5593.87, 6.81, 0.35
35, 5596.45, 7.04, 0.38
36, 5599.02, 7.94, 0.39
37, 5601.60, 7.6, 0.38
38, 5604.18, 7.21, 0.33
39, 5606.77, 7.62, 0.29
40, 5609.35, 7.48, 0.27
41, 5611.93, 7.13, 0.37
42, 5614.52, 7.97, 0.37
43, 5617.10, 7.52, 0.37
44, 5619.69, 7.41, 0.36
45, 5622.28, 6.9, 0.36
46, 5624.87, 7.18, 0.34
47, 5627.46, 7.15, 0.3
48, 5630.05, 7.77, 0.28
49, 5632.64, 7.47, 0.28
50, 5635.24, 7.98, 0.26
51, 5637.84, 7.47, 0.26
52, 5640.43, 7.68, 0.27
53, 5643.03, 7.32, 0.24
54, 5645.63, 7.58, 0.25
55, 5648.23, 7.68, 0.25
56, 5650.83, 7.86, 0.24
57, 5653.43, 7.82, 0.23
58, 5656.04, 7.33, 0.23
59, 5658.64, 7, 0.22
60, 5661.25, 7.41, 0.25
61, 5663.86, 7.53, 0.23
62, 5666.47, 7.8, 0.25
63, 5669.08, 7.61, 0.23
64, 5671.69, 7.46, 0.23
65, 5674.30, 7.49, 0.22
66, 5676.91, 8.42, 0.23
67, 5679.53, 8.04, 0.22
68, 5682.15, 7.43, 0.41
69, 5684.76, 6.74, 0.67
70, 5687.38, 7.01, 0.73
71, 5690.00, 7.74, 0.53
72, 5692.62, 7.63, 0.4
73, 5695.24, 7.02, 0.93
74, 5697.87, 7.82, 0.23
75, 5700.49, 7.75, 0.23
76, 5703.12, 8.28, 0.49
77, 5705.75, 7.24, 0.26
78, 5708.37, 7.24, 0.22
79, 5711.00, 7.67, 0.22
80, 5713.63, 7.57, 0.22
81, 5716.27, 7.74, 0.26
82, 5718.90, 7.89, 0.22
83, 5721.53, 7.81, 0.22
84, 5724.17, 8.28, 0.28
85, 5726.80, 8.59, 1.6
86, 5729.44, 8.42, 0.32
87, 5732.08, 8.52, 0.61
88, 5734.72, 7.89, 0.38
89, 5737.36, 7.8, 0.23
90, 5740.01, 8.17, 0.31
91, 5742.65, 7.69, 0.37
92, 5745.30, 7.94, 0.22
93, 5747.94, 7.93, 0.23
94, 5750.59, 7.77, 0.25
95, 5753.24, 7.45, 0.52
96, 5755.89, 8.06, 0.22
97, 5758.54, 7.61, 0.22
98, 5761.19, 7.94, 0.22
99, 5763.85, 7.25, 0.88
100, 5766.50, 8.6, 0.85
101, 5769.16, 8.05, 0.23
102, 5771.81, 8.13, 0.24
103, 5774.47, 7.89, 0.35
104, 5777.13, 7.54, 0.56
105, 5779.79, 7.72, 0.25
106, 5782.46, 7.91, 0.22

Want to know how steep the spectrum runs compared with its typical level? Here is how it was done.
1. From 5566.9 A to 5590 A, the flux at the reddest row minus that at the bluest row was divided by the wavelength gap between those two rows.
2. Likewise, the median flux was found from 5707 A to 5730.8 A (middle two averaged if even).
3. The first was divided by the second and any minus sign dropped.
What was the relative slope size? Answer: 0.0014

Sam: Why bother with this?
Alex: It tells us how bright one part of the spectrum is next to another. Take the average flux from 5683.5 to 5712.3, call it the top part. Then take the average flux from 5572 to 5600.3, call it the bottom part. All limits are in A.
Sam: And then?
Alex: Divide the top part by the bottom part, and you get 1.01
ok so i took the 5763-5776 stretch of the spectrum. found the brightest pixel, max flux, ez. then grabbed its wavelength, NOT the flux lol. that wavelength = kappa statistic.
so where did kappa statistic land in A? 5766.50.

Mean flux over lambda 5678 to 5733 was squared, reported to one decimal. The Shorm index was 59.8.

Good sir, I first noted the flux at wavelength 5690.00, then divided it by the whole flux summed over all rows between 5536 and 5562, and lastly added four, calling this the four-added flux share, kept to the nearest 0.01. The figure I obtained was 4.10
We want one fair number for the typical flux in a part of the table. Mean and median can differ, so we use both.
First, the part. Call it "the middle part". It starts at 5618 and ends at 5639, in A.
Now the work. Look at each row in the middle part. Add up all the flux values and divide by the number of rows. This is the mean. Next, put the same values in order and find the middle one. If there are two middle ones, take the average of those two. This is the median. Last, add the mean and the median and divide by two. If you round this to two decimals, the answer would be 7.43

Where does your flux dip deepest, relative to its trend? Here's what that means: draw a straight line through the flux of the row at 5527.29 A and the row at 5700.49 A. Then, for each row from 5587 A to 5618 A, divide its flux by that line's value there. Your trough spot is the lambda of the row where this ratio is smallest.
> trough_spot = 5593.87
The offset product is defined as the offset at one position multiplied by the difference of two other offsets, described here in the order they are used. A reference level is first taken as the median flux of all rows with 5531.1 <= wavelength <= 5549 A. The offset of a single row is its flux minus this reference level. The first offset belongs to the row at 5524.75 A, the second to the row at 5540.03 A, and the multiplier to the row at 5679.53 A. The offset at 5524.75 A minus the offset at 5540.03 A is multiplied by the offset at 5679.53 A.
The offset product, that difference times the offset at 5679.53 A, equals -0.22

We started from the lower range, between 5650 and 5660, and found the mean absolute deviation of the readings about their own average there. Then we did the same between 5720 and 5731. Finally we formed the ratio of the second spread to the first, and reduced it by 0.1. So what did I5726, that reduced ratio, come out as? 0.59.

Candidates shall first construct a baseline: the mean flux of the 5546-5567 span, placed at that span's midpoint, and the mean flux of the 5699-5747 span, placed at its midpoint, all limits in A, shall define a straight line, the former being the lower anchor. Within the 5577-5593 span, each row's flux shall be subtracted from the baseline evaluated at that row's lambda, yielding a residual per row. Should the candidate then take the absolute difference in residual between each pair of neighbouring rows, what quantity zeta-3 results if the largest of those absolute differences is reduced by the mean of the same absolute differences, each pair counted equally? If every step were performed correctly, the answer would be 0.37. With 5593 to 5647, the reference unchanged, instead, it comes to 0.51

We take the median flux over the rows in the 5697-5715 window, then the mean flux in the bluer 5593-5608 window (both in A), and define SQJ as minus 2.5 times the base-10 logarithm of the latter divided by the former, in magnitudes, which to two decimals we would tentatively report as 0.04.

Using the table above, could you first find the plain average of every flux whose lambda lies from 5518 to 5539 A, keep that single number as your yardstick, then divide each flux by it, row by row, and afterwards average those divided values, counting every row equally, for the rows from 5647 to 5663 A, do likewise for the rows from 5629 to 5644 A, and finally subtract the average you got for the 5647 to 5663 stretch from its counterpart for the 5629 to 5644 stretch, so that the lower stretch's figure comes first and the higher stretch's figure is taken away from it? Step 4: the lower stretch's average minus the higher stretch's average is 0.01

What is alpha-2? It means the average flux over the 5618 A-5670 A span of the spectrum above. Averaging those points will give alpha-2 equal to 7.50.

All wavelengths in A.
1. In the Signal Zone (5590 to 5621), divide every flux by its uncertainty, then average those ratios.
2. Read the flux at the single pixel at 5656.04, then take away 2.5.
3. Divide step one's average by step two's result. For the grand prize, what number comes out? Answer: 4.5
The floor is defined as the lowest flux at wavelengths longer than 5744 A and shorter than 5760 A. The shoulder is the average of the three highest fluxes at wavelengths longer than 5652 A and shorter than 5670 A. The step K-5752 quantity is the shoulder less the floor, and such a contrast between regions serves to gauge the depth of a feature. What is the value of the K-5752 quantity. 0.29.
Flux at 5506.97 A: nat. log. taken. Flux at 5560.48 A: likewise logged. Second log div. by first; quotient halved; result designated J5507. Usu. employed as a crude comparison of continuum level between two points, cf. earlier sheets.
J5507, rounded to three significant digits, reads 0.492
